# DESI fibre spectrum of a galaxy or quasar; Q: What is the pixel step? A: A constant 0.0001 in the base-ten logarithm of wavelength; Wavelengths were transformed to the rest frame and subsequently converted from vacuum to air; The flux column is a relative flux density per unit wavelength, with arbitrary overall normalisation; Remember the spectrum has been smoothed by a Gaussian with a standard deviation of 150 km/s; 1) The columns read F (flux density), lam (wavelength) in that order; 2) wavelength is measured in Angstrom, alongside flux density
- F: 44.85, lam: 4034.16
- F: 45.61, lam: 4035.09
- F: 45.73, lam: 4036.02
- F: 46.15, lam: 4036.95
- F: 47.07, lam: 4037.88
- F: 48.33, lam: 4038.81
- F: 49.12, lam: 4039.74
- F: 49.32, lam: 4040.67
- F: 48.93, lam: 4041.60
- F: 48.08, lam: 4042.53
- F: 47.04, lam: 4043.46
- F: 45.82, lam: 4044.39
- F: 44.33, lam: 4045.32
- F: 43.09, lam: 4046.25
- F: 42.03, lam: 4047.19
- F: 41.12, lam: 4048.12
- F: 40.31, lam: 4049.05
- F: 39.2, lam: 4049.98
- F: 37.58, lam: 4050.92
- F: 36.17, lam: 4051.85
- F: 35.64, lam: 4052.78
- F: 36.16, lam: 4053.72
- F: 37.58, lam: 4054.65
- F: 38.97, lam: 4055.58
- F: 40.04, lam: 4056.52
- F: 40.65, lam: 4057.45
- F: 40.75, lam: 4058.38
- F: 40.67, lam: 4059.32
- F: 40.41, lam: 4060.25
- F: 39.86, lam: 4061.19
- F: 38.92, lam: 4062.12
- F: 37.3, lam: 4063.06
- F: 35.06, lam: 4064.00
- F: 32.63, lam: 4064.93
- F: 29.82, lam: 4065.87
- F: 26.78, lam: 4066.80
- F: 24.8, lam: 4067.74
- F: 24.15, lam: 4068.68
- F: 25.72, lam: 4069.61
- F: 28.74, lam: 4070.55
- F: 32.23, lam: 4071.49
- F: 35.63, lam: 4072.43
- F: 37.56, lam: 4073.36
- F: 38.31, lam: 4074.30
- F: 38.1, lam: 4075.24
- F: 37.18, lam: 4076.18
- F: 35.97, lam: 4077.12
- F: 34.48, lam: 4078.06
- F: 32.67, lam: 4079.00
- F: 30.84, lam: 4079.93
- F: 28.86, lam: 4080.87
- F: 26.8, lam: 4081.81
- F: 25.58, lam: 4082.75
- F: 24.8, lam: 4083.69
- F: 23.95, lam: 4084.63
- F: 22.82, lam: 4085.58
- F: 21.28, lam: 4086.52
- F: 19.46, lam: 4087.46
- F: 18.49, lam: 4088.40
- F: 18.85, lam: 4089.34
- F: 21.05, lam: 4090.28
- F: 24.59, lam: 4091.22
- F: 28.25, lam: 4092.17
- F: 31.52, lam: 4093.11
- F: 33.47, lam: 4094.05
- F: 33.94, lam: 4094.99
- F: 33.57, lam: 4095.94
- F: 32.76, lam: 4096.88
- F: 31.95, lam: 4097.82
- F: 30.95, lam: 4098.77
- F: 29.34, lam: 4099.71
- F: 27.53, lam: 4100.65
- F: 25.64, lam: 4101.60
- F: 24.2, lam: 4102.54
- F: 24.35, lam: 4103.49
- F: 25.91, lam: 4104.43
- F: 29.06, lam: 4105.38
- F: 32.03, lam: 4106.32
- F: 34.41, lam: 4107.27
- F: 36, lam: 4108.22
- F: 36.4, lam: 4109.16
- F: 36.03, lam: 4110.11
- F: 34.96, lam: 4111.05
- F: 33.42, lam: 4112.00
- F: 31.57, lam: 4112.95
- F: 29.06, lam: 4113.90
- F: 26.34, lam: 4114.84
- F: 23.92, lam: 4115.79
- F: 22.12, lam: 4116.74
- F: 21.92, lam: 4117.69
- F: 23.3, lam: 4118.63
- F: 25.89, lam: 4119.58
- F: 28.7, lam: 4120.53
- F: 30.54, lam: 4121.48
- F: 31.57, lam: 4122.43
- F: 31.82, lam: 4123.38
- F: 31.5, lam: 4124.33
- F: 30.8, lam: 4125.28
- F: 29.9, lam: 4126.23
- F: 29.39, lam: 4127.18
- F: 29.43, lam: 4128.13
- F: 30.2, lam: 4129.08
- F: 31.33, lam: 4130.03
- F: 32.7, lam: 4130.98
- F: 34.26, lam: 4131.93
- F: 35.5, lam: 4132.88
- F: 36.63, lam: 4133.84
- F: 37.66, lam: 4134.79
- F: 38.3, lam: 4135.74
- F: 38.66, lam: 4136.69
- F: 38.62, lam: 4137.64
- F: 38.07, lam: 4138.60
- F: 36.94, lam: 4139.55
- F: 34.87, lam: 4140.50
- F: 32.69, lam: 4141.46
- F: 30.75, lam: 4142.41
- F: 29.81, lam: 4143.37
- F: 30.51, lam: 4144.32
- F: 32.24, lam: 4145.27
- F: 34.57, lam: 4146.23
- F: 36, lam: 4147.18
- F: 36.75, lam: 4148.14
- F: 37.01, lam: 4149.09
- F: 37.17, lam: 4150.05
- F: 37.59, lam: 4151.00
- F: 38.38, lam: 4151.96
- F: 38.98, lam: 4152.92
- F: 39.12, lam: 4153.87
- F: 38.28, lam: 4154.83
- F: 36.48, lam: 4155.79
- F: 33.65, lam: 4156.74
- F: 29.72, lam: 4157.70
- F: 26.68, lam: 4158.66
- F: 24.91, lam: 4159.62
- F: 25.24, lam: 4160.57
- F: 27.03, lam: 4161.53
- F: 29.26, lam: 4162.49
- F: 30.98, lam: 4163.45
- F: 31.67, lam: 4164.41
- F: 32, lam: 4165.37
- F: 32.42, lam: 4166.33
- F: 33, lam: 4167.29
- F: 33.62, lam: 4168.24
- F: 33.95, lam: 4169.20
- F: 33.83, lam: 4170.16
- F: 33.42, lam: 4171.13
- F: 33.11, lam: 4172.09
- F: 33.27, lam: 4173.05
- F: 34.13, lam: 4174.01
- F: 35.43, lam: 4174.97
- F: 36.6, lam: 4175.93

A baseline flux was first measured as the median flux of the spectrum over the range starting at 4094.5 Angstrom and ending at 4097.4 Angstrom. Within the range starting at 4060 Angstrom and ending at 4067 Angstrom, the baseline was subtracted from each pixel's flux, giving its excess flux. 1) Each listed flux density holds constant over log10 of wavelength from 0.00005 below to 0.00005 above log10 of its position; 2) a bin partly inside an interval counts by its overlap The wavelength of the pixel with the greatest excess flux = 4060.25 Angstrom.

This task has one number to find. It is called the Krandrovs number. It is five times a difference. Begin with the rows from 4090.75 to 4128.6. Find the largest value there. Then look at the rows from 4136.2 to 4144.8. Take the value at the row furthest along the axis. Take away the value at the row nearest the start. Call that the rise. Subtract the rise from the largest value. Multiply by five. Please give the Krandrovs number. 223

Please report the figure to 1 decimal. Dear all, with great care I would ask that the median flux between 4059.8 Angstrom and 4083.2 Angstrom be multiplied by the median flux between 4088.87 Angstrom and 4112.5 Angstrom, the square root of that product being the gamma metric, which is 32.1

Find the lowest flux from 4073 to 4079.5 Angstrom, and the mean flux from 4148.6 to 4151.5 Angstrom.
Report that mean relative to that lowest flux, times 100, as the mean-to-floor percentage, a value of 114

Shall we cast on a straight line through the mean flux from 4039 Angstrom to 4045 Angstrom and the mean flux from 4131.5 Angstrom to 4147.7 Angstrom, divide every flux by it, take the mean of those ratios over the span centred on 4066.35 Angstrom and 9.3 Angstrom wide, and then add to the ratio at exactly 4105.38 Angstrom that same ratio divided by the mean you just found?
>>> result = 1.82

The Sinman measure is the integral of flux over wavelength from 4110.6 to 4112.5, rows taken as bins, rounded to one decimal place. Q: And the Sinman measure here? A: 64.7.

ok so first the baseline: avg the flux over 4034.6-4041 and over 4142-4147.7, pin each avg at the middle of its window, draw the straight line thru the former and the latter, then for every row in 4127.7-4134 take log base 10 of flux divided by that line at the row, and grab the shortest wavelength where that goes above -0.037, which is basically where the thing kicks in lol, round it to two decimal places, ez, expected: 4130.98 Angstrom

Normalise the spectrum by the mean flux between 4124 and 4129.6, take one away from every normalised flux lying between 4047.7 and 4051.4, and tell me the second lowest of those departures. 0.30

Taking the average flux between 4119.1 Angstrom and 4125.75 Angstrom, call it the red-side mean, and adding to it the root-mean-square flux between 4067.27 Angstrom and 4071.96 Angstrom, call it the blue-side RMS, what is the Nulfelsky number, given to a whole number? 57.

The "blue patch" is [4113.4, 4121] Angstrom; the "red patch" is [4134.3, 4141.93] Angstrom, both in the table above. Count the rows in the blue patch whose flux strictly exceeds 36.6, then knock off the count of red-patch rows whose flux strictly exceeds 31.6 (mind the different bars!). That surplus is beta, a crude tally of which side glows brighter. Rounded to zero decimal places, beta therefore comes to -8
